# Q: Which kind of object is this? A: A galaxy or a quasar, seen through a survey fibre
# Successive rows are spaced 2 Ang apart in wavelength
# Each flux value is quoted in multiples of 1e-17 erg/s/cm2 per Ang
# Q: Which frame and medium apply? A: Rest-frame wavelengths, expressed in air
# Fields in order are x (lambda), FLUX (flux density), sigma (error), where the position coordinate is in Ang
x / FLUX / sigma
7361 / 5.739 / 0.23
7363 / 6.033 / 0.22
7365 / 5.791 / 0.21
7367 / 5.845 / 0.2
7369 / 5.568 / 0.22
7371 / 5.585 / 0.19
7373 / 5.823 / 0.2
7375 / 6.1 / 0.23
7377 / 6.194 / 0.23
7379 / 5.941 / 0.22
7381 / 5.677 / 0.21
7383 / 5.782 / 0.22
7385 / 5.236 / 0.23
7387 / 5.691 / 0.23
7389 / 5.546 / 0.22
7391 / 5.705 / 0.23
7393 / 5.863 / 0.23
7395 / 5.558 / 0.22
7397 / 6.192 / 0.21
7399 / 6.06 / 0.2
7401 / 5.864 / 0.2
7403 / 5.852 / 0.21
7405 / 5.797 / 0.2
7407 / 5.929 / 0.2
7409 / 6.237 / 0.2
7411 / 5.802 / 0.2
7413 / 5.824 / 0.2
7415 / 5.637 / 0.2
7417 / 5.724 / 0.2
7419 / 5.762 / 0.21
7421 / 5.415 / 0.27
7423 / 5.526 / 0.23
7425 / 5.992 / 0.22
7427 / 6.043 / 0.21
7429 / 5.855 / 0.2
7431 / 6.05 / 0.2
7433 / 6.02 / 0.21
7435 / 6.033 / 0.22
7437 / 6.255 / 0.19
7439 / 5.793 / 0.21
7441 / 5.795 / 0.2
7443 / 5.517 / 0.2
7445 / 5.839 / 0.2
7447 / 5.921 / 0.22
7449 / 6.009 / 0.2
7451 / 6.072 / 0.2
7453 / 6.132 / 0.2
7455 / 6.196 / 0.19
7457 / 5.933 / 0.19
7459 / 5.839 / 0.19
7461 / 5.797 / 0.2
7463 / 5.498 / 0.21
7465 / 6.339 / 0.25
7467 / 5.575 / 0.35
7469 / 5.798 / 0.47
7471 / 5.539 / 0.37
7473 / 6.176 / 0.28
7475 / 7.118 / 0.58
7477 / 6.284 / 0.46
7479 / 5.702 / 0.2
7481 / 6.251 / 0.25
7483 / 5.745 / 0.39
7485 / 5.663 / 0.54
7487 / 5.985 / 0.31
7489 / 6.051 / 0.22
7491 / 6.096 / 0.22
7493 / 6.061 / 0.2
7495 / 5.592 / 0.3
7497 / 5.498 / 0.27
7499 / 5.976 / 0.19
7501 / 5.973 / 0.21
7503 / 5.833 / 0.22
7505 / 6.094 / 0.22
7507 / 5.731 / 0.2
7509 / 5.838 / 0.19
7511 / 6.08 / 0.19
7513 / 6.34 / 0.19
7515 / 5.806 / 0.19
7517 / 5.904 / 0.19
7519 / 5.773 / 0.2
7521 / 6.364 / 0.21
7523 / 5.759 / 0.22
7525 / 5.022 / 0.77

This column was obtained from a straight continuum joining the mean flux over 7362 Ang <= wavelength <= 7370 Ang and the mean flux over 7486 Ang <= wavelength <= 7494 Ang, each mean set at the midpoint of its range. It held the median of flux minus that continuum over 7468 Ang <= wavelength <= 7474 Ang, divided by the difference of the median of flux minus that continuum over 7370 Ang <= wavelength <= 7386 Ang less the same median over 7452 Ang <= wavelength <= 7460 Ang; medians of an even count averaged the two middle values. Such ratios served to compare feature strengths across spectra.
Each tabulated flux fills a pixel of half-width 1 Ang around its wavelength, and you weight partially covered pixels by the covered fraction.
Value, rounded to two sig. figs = 2.6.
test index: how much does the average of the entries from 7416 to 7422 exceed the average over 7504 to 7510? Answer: -0.25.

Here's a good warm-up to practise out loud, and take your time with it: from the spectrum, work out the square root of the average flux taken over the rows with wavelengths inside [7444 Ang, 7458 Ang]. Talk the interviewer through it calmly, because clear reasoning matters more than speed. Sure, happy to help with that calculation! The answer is 2.45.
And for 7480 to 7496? 2.44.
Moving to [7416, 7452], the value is 2.42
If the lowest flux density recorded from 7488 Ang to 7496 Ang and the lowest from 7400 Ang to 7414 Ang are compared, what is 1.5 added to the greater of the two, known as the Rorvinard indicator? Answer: 7.30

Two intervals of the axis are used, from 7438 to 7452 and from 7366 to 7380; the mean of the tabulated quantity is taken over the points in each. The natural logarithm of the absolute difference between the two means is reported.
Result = -4.2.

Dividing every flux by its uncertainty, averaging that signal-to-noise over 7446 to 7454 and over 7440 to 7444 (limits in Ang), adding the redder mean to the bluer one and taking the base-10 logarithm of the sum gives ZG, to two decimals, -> 1.76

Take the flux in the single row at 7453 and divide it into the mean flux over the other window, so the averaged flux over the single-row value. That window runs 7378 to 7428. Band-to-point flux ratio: 0.94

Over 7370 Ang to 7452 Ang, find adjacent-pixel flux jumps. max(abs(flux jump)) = 0.63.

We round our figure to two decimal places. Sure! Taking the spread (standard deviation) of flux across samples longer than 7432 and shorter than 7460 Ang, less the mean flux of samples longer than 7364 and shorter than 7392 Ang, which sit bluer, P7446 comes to -5.56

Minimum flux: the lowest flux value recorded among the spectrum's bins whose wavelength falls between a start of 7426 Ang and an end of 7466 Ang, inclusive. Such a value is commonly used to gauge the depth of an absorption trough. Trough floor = 5.498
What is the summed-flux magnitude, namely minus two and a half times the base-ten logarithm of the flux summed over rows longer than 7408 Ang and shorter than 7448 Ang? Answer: -5.2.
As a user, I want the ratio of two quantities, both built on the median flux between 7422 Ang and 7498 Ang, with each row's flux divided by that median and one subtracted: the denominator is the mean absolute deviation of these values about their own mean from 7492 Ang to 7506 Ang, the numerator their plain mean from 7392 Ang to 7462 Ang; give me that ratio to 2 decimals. -0.37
